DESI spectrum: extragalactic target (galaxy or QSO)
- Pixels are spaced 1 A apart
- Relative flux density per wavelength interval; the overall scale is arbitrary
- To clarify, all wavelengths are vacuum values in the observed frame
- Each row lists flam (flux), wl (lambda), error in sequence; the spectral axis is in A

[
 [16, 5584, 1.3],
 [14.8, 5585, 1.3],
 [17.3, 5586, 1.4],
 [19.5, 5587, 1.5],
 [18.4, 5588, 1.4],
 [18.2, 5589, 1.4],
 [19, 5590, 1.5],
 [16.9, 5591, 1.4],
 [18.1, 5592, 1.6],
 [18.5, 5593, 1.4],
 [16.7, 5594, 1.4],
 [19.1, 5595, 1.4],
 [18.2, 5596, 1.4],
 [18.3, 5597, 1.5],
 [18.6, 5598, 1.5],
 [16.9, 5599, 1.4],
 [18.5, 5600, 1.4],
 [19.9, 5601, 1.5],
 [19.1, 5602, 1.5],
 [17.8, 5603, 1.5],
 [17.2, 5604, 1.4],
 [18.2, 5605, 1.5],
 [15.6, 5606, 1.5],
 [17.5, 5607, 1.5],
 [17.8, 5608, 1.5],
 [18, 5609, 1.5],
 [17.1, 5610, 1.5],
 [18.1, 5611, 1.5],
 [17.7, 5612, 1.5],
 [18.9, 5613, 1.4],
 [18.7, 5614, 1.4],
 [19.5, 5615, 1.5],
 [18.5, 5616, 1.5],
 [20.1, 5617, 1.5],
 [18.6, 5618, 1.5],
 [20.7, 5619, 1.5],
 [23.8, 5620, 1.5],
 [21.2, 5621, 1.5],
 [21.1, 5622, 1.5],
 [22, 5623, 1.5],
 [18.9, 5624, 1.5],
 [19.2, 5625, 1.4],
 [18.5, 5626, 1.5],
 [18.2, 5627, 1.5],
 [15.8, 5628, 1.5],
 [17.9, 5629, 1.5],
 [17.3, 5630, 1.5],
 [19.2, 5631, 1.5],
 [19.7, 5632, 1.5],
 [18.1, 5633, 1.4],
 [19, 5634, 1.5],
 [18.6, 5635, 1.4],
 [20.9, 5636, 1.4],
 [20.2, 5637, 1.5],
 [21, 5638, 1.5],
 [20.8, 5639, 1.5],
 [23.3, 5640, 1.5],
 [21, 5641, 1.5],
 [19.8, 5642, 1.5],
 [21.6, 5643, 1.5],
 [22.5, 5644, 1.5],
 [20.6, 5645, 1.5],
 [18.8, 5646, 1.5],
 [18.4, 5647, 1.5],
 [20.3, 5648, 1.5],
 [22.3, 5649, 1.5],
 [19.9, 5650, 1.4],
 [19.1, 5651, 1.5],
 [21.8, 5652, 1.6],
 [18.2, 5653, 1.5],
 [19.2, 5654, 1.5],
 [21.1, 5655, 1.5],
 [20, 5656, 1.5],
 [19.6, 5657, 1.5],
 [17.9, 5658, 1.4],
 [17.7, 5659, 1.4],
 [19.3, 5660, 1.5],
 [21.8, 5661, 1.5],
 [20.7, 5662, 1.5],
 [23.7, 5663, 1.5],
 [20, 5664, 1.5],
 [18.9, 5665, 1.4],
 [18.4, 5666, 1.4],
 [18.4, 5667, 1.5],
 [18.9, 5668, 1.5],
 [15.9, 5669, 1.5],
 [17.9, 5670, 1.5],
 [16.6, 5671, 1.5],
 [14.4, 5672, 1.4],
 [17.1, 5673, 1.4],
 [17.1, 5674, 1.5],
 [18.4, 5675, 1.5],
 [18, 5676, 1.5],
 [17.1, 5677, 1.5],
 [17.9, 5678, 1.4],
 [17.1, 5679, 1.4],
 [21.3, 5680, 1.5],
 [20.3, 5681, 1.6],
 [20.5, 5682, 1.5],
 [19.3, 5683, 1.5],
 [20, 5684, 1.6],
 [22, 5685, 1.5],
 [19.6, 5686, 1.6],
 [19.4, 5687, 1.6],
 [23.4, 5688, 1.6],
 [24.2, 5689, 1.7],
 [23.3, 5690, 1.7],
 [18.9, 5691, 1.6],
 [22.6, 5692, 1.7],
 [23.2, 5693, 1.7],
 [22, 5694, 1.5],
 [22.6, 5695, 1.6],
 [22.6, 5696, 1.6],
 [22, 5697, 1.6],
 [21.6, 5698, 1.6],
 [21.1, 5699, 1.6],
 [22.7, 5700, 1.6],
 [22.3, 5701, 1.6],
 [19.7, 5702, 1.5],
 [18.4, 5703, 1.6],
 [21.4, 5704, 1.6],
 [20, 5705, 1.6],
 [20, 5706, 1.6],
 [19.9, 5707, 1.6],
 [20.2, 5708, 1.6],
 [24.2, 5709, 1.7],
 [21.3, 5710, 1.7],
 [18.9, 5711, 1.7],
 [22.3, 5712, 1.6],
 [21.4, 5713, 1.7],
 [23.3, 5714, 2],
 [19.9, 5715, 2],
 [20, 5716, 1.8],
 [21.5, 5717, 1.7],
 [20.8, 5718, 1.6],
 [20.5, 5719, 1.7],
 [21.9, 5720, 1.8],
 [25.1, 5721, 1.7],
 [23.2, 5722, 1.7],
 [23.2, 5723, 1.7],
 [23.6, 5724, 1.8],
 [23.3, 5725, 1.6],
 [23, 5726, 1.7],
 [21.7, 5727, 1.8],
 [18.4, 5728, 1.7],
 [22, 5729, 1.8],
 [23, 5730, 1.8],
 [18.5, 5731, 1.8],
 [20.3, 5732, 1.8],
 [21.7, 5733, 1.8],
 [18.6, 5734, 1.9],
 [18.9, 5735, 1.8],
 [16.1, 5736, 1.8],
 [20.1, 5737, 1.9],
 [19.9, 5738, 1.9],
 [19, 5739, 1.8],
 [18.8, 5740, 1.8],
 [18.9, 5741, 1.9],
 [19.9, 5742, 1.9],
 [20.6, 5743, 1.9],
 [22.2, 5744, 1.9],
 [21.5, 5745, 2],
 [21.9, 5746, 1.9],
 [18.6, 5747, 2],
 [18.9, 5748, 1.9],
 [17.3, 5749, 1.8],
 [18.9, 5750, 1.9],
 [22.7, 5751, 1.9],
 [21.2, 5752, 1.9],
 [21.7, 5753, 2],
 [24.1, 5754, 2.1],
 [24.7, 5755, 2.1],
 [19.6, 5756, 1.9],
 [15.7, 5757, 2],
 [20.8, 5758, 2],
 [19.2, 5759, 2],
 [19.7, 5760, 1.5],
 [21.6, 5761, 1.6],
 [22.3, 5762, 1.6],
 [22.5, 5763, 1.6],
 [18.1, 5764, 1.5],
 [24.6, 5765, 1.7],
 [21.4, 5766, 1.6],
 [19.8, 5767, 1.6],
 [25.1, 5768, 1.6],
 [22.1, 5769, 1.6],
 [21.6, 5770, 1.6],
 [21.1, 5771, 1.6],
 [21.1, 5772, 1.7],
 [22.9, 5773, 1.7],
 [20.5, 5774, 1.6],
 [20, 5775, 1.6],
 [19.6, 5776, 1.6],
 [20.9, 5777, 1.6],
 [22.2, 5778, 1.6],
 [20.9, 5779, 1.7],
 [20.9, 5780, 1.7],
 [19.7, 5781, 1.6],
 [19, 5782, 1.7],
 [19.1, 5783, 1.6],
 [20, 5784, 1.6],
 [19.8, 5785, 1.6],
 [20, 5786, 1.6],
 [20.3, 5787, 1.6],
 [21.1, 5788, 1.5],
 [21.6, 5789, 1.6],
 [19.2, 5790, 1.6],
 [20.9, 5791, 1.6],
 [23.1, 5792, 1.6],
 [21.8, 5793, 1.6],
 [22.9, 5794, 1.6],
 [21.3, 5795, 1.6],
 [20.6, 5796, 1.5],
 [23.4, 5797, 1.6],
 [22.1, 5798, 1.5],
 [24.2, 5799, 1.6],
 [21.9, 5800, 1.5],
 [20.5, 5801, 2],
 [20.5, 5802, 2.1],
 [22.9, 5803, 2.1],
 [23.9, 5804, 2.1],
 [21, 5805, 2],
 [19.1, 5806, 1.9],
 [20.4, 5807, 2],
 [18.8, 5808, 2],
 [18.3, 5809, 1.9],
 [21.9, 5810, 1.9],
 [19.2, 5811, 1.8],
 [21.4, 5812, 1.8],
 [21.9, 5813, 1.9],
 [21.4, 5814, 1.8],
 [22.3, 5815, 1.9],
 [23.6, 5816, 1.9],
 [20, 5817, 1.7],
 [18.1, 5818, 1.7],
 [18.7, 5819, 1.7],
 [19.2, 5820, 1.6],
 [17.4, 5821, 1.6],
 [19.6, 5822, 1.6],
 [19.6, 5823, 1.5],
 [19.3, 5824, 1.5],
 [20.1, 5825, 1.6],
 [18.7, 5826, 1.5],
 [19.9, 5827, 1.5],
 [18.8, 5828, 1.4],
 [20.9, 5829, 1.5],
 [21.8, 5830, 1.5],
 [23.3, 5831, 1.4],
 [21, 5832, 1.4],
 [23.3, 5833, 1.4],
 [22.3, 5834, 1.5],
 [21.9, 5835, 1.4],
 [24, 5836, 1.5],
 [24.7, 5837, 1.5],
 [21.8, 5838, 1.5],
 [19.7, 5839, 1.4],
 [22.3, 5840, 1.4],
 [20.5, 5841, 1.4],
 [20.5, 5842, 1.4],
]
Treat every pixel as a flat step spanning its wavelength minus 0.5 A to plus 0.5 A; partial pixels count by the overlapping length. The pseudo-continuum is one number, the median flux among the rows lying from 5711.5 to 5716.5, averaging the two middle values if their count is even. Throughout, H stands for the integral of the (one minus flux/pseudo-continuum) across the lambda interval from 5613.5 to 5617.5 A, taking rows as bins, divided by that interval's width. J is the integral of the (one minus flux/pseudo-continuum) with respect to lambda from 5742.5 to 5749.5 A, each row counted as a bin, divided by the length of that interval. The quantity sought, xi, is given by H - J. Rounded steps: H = 0.10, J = 0.06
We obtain 0.04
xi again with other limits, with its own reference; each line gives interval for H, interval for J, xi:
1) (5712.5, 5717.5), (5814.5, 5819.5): -0.03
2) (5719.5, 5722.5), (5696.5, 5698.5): -0.07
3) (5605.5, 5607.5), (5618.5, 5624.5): 0.22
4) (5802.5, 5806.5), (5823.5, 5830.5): -0.08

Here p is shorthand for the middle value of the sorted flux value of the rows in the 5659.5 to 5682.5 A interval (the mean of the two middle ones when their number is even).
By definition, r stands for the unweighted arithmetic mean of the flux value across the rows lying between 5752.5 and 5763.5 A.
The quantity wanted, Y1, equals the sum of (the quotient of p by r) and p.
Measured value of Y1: 19.3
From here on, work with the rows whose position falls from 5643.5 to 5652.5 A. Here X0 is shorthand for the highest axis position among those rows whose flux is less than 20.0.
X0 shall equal 5651 A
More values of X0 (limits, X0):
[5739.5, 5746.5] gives 5742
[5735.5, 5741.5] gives 5741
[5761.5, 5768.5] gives 5767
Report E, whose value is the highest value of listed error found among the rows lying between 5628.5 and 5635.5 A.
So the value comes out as 1.50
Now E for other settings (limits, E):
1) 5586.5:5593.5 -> 1.60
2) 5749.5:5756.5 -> 2.10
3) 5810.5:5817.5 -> 1.90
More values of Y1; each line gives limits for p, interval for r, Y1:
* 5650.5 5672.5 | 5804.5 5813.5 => 19.9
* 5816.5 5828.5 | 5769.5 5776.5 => 20.2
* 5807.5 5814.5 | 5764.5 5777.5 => 22.4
